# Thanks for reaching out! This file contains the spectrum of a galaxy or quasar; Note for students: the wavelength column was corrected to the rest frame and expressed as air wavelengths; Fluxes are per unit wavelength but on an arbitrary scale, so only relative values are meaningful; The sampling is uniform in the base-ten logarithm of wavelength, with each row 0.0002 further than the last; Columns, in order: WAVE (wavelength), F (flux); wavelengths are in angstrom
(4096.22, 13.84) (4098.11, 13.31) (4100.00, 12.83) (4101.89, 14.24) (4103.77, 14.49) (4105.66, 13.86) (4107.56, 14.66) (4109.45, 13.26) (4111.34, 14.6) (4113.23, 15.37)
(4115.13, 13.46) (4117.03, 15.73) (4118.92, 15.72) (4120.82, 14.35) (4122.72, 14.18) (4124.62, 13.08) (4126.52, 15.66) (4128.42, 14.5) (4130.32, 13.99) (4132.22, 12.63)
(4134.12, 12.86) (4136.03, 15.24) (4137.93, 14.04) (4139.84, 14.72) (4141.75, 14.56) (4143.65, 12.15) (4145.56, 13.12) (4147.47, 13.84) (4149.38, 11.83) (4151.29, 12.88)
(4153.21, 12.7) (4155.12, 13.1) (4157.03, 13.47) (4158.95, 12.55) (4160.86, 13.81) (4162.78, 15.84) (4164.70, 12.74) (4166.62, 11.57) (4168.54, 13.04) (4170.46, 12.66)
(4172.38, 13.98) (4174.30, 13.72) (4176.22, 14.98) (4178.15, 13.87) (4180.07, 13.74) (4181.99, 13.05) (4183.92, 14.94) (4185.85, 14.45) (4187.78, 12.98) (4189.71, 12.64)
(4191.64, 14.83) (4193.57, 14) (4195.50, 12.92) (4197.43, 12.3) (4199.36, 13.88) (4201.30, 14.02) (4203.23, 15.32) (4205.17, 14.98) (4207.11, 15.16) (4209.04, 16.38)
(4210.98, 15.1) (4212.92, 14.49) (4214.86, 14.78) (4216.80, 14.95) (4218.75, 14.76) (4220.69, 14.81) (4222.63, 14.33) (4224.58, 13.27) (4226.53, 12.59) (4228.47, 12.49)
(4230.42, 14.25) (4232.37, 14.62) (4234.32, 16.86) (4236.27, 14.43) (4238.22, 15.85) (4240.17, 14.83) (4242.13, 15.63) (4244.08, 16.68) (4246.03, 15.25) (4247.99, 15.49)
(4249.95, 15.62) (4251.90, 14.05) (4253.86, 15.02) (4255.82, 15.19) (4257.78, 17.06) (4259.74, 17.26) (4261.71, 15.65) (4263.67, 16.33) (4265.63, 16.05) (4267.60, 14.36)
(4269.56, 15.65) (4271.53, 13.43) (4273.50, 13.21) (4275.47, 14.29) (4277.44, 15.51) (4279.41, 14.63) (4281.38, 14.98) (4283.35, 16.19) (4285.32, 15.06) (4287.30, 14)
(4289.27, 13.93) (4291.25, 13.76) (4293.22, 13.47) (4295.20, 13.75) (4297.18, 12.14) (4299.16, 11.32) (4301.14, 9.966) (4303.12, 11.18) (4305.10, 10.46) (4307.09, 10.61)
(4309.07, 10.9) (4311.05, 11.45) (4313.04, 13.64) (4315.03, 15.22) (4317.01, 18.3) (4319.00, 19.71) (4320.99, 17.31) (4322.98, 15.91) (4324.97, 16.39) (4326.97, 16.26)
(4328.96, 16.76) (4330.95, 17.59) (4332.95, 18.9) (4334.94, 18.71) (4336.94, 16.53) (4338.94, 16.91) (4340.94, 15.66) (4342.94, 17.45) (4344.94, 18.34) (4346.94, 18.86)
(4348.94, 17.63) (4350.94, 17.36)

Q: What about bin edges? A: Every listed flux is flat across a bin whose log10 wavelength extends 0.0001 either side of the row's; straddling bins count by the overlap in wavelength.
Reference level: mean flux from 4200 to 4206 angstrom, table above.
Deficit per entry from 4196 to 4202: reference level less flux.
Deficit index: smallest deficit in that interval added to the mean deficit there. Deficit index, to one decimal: 2.1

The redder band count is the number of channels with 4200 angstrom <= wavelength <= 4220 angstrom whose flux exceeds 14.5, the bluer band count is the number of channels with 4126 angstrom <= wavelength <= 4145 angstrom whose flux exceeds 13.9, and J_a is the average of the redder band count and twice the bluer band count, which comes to 11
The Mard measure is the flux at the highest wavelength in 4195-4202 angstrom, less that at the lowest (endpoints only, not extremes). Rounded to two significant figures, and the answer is 1.1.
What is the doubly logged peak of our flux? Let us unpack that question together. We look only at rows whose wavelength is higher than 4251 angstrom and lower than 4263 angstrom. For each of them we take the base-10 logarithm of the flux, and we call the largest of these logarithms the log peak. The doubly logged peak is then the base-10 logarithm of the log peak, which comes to 0.092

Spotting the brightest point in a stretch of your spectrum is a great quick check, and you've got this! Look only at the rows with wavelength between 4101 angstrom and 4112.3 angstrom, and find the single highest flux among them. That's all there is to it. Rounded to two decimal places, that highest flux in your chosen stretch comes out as 14.66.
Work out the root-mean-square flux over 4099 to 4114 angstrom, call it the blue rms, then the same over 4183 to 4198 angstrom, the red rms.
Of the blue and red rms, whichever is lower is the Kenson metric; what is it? 13.7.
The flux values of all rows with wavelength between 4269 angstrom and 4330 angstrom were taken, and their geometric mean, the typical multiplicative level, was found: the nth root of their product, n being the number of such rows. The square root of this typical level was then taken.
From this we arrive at 3.74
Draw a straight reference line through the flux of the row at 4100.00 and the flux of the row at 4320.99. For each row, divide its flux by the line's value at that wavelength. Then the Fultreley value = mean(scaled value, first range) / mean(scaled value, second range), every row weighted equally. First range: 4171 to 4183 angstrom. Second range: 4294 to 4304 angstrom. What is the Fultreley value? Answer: 1.39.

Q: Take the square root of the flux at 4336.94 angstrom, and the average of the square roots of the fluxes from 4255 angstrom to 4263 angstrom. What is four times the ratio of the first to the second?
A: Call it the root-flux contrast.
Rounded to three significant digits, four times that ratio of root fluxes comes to 4.03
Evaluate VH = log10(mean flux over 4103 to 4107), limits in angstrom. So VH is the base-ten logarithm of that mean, 1.152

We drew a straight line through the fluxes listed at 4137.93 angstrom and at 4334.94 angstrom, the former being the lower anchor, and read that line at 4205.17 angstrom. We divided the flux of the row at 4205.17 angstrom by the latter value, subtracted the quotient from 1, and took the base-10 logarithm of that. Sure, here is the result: -1.4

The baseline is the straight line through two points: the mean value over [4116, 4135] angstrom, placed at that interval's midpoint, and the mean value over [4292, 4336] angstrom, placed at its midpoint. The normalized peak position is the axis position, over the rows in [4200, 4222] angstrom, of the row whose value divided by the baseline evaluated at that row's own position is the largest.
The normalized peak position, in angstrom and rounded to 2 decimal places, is 4209.04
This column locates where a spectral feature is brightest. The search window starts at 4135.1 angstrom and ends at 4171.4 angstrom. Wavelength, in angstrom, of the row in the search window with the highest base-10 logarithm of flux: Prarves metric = 4162.78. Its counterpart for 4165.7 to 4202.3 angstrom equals 4176.22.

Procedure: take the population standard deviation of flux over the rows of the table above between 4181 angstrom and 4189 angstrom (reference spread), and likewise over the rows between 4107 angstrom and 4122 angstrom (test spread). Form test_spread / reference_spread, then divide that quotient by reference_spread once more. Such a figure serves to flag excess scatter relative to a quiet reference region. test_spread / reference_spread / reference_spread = 1.2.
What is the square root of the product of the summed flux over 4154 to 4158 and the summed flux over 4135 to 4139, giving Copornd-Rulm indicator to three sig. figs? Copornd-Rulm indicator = 27.9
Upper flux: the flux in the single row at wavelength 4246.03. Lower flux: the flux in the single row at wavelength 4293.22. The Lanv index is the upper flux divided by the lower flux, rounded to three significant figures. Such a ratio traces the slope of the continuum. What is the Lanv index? 1.13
